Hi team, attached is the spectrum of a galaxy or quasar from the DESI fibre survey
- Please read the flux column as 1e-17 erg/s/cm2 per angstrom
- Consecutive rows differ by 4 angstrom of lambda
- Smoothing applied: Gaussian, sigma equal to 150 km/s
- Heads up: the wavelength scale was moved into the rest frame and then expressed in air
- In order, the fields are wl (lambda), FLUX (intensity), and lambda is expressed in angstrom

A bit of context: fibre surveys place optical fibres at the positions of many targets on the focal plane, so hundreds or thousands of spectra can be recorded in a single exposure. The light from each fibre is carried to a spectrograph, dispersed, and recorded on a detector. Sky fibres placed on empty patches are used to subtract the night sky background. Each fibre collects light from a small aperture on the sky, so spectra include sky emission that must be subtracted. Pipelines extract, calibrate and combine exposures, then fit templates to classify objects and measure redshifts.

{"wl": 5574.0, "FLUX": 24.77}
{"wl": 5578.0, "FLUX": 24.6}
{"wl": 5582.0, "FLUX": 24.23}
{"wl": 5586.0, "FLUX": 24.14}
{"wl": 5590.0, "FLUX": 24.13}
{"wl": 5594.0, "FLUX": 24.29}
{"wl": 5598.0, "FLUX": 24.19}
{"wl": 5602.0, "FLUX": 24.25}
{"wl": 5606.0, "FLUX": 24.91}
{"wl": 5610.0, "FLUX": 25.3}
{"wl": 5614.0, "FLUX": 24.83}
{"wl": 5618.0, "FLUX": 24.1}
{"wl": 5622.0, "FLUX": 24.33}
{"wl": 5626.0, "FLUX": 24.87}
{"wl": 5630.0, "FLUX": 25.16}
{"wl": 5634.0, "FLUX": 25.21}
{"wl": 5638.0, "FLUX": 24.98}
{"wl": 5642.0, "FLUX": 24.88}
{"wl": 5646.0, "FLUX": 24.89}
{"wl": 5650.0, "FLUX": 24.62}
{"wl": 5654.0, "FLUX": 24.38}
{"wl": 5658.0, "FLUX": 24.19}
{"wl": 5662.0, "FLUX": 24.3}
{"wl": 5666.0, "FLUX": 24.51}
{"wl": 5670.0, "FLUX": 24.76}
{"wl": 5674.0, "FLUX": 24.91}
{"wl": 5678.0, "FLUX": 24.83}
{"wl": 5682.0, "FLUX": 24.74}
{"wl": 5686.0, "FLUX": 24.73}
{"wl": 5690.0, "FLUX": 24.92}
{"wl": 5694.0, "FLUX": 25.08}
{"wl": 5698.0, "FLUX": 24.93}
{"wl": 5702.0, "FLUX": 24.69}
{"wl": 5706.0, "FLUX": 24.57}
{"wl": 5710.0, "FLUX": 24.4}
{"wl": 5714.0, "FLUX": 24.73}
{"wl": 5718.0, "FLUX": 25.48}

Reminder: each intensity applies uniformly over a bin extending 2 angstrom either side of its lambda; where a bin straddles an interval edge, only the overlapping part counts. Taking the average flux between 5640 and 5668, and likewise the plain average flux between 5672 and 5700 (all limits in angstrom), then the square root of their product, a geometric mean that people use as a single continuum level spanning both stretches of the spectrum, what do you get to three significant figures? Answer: 24.7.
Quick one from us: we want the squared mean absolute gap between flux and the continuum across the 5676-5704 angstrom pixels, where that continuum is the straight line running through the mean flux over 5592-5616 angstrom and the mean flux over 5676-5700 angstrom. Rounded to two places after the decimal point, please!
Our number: 0.01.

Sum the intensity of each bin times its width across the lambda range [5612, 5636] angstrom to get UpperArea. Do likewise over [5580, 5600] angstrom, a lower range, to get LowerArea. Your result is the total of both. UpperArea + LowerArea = 1078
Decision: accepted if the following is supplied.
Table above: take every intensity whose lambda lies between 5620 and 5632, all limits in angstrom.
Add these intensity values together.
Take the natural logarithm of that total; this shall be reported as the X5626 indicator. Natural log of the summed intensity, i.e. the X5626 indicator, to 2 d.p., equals 4.31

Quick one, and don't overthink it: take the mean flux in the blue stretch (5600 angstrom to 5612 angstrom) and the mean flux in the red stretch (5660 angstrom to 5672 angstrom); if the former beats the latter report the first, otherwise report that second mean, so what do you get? 24.82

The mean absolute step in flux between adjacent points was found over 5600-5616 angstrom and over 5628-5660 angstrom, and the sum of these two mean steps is 0.66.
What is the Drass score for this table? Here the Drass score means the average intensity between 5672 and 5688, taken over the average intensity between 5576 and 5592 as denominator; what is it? 1.02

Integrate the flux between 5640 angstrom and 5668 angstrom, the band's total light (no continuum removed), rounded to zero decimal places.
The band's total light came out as 687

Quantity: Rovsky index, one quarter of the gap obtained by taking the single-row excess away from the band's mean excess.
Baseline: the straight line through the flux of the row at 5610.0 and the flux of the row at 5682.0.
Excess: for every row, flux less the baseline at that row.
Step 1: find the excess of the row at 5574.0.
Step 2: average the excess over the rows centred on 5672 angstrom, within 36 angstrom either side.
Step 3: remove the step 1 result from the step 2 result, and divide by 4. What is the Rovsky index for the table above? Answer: 0.177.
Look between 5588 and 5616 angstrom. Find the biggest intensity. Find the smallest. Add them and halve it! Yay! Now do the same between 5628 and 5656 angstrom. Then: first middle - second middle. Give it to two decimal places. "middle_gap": -0.08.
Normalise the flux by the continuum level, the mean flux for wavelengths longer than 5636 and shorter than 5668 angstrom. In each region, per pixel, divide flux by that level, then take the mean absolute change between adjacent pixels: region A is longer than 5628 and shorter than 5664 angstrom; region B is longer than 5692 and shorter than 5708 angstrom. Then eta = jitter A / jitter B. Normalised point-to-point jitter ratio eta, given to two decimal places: 0.88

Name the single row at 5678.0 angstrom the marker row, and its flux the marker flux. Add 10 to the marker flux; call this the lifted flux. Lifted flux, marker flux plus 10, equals 34.83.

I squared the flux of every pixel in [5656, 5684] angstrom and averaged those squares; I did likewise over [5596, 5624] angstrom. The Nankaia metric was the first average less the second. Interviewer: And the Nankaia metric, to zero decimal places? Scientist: 2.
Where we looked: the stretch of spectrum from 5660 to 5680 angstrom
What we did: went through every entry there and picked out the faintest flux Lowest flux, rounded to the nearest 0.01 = 24.30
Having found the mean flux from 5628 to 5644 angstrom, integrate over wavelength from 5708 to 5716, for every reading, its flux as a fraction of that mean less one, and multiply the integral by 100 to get -16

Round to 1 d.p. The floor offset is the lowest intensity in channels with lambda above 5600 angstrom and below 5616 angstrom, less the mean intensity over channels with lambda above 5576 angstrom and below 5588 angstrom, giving -0.1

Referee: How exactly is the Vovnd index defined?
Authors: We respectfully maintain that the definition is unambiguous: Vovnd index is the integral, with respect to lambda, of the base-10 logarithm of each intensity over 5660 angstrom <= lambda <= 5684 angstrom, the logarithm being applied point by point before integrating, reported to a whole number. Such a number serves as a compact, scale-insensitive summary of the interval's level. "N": 33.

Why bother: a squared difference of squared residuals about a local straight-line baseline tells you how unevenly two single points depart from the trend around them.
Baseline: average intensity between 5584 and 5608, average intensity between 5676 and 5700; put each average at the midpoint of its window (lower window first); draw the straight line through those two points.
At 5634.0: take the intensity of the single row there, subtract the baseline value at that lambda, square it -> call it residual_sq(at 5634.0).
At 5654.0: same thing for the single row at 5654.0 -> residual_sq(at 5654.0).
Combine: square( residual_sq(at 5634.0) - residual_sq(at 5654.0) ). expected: 0.13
